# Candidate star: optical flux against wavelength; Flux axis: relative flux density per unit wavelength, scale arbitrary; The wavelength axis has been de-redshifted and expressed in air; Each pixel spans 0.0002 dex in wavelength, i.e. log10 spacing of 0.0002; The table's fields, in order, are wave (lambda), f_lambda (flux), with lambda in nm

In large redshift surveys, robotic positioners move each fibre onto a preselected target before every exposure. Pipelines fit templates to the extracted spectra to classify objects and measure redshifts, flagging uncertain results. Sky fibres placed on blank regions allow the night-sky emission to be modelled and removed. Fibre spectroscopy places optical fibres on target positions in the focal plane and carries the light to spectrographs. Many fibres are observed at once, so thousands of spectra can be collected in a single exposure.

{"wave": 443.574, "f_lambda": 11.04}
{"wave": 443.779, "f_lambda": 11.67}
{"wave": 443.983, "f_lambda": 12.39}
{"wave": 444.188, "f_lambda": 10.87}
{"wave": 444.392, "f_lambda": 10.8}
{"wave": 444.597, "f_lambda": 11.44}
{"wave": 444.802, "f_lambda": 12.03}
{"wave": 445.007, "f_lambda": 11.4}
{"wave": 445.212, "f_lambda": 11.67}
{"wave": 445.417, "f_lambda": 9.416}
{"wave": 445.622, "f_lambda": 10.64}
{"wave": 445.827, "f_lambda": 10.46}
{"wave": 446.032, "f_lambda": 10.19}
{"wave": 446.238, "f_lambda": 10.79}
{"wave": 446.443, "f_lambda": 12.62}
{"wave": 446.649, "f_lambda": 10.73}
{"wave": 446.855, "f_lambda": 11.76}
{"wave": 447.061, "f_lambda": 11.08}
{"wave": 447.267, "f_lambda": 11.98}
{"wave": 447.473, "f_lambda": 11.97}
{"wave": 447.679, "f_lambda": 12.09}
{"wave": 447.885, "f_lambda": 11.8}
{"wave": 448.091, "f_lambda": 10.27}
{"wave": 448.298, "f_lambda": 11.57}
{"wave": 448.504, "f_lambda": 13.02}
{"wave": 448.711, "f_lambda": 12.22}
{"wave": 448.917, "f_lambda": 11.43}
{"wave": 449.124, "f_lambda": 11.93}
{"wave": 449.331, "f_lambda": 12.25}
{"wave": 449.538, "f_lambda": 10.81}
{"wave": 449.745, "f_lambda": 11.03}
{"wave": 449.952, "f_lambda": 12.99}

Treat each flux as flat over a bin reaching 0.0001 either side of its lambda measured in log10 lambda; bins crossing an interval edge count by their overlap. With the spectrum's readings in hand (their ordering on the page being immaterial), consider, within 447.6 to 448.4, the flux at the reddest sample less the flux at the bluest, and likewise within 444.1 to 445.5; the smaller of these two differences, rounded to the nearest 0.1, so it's -1.5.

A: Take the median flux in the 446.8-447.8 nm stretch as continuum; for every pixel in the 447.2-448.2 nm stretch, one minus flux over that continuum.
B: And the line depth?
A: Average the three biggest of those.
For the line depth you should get 0.052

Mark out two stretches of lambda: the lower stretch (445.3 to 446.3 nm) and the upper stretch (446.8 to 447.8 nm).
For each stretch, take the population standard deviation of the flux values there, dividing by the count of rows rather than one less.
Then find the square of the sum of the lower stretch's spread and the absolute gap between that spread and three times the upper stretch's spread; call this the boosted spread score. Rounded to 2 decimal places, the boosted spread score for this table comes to 1.19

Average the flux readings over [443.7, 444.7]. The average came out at 11.4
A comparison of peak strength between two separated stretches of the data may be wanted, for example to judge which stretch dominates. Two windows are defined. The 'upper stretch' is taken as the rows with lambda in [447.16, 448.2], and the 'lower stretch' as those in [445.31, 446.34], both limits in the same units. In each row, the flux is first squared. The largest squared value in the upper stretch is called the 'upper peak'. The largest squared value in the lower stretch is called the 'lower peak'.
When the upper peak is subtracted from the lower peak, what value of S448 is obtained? -30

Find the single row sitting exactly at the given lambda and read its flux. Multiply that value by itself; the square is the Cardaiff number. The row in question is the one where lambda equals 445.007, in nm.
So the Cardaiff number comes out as 130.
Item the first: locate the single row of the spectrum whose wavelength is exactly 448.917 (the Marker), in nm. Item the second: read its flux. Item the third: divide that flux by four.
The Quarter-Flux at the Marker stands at 2.86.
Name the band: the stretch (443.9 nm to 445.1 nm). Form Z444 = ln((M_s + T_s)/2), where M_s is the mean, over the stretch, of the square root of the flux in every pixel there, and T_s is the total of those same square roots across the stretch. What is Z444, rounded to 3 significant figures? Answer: 2.47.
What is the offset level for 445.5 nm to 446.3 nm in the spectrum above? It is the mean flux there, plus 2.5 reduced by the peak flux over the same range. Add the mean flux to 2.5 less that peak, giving 2.2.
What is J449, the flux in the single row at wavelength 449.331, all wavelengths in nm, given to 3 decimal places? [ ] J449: 12.250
